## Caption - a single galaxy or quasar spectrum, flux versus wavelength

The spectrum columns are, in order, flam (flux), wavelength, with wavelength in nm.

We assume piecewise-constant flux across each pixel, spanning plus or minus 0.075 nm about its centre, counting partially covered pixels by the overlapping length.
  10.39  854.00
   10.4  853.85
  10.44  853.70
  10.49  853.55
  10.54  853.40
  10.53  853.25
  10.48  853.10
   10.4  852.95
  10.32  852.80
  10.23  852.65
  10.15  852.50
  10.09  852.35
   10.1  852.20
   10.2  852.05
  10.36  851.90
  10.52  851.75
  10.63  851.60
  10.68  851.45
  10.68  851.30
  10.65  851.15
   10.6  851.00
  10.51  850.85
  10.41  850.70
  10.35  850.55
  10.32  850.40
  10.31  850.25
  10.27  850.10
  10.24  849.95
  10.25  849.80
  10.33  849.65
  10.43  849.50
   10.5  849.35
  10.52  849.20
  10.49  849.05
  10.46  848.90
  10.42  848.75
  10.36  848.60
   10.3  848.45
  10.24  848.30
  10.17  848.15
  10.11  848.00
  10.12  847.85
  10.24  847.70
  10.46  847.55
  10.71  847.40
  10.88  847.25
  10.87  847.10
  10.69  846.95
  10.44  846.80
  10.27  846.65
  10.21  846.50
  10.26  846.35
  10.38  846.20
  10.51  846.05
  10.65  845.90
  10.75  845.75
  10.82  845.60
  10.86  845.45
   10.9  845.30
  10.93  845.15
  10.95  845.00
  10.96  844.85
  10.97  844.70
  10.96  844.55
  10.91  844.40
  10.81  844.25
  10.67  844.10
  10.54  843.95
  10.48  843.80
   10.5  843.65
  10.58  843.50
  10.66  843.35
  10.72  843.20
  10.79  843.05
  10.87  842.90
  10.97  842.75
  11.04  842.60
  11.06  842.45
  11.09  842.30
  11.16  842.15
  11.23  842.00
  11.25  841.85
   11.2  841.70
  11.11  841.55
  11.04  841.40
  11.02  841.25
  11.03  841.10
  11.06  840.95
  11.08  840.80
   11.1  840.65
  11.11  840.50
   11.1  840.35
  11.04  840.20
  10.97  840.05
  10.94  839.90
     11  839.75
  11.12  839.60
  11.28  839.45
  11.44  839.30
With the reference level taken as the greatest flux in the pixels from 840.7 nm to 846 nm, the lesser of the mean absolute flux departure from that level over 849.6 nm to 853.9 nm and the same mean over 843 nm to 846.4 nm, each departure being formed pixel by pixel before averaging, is 0.53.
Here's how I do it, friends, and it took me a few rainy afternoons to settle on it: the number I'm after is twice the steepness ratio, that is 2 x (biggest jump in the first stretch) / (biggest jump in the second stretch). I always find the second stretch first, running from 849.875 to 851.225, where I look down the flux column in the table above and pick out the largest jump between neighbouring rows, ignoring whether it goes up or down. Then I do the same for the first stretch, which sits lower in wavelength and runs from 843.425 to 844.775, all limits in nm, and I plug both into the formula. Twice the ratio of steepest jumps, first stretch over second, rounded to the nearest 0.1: 2.8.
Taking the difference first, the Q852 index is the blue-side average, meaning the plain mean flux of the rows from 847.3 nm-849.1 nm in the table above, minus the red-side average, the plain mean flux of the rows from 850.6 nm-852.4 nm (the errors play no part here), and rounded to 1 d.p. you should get -0.1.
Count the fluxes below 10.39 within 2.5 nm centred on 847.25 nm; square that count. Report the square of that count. 100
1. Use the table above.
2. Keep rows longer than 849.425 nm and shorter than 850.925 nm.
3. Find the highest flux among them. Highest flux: 10.51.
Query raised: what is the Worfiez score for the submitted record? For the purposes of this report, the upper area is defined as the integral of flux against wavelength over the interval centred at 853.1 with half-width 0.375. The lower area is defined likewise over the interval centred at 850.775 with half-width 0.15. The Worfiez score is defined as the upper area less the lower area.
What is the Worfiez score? 5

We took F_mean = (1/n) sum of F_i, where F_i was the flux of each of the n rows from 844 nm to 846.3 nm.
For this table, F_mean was 10.8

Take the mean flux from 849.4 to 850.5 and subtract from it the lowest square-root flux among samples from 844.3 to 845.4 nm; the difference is 7.01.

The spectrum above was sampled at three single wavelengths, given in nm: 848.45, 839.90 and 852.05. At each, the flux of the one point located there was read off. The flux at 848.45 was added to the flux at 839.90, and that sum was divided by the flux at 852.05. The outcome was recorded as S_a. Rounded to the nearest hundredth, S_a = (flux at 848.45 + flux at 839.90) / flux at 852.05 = 2.08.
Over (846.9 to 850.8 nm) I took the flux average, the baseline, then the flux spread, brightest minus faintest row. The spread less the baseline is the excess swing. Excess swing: -9.6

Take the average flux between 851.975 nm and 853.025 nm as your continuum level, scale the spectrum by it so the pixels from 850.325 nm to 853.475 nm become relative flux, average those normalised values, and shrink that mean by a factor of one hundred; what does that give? 0.0102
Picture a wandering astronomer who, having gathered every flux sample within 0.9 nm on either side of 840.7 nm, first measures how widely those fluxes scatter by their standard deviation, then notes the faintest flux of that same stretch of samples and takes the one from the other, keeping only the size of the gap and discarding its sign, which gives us 10.9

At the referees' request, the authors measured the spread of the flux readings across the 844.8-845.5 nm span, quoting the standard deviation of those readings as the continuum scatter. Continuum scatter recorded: 0.04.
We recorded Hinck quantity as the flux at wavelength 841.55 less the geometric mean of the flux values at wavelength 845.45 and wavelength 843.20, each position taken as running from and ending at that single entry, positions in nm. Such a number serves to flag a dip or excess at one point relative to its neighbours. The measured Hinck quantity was 0.3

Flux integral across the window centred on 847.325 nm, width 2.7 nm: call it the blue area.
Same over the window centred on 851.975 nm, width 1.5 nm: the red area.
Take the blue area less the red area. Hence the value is 13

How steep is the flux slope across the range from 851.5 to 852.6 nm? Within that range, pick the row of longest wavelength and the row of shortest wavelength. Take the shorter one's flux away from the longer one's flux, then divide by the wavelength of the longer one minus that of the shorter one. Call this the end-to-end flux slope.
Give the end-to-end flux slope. -0.5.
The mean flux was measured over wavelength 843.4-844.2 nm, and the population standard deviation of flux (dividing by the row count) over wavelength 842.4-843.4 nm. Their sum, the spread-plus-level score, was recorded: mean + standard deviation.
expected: 10.7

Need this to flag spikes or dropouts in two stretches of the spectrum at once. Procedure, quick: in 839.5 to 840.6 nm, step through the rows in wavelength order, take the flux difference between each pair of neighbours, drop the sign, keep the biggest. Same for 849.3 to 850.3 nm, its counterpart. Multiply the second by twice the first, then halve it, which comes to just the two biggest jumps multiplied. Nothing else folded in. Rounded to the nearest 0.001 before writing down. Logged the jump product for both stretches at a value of 0.012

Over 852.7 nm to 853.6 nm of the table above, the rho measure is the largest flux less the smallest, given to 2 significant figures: 0.22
